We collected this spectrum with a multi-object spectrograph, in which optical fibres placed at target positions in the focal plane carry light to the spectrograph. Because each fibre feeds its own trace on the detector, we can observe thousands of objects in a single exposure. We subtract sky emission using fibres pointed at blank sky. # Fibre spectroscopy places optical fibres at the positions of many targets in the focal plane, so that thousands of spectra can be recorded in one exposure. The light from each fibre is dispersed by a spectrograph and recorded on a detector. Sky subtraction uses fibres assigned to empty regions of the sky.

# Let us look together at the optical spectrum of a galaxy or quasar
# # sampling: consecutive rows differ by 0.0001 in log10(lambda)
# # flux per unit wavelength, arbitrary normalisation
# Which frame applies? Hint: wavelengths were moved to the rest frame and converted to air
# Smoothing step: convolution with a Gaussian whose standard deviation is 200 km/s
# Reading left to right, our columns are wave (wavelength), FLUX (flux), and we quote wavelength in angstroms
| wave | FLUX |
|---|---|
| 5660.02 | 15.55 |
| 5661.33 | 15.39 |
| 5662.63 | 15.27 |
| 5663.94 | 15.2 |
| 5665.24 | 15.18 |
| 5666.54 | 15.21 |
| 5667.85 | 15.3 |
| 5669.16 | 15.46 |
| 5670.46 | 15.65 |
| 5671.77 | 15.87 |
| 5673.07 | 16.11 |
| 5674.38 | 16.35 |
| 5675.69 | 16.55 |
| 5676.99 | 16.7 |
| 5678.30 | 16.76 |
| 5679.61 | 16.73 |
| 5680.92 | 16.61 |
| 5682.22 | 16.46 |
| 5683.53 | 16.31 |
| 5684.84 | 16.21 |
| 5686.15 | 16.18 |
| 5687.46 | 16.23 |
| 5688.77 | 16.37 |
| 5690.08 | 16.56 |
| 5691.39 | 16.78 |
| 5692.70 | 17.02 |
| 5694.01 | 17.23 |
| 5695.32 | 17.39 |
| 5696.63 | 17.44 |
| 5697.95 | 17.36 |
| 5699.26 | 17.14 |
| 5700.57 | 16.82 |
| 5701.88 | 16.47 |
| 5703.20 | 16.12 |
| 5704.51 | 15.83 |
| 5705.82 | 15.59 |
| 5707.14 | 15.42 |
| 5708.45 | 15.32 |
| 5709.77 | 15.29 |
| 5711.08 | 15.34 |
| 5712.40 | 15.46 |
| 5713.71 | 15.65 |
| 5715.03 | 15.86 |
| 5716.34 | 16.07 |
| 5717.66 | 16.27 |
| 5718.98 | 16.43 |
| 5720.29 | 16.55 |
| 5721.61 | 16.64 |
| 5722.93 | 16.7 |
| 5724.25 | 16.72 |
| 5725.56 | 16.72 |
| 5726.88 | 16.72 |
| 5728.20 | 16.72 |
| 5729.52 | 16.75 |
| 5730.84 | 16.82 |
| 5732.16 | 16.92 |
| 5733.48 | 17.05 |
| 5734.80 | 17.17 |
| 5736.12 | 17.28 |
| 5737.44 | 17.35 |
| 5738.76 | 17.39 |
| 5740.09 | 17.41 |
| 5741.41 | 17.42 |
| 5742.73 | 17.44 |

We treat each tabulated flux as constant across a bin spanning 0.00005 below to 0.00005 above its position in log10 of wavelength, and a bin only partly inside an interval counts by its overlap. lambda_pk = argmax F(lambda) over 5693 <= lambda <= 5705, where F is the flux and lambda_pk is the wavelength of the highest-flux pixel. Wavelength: 5696.63 angstroms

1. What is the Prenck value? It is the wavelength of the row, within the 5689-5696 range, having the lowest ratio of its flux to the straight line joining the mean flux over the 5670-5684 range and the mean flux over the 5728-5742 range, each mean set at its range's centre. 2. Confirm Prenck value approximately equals 5690.08 angstroms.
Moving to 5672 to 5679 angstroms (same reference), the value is 5673.07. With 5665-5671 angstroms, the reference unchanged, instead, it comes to 5665.24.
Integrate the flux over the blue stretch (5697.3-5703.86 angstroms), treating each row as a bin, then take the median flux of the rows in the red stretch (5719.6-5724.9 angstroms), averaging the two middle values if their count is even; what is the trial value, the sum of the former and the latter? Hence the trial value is 127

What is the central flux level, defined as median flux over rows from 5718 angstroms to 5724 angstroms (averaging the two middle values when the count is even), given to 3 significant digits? 16.6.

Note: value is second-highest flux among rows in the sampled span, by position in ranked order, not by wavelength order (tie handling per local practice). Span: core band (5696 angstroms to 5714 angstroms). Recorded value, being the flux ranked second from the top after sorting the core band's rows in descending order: 17.36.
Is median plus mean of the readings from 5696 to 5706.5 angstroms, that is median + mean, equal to 33.2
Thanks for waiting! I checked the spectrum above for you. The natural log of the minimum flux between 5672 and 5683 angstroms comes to 2.78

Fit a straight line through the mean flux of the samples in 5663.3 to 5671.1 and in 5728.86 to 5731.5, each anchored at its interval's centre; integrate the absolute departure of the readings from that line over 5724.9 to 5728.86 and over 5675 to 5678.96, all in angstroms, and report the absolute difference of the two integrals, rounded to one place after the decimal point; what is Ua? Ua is 4.3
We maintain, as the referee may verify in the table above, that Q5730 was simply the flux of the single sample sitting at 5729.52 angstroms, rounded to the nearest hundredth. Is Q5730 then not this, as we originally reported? 16.75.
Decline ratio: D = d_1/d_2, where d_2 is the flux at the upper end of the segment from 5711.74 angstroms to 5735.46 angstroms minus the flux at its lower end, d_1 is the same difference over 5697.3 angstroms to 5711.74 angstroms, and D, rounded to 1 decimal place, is -1.2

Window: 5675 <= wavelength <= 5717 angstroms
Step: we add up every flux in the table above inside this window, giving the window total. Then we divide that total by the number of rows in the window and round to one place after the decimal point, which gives 16.4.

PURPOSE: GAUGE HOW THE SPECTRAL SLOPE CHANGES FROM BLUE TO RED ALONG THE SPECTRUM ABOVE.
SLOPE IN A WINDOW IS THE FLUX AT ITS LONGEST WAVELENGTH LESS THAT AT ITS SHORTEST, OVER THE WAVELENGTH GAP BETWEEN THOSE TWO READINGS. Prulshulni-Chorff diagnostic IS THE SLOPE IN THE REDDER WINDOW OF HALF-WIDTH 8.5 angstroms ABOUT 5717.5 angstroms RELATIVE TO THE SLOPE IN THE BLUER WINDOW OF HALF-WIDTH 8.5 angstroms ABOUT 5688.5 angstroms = 1.7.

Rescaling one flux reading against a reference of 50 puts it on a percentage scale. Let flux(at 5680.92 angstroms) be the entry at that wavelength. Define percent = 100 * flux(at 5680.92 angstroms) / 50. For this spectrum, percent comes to 33.2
